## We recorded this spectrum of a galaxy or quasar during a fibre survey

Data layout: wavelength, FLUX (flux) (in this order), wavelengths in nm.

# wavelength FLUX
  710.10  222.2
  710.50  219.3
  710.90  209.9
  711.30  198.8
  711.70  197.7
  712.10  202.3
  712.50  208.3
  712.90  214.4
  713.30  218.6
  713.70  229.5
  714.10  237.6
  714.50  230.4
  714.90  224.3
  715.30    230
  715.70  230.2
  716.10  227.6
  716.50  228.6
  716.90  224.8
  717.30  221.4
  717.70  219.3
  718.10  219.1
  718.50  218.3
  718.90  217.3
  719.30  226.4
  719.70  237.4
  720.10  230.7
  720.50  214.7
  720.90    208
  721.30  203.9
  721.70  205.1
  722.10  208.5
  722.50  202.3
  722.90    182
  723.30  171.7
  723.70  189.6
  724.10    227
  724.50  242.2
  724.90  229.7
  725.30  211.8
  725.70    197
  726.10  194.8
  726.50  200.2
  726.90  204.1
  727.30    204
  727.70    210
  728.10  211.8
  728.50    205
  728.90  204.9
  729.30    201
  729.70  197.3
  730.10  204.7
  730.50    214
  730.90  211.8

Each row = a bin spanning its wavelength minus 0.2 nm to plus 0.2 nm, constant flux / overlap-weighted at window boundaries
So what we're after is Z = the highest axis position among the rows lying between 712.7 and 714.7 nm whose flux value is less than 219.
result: 713.30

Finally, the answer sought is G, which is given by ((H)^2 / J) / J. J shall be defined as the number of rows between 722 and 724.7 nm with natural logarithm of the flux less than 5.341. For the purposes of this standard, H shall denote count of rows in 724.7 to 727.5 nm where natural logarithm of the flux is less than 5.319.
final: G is 1.00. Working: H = 5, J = 5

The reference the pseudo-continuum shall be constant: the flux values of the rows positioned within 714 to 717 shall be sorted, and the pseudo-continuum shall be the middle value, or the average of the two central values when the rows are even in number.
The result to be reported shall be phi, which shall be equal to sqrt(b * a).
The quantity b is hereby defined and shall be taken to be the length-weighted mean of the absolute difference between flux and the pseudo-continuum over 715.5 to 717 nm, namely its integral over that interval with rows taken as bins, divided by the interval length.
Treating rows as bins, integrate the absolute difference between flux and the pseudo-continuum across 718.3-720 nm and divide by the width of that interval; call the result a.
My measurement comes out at 4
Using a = 8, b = 2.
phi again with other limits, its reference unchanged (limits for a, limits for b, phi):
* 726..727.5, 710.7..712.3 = 28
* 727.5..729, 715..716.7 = 5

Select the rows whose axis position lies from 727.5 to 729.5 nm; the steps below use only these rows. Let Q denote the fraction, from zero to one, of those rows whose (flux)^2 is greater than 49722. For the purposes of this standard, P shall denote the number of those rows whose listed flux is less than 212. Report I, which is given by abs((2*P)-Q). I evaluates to 10.0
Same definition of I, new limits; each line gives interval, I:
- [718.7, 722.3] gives 7.7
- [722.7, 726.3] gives 11.7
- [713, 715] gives 0.8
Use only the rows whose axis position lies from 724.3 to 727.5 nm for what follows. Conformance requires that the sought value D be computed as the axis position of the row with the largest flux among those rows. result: 724.50 nm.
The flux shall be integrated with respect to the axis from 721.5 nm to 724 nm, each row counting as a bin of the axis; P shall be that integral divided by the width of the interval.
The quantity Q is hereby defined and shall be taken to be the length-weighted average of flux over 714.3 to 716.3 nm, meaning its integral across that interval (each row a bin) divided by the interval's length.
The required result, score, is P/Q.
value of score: 0.85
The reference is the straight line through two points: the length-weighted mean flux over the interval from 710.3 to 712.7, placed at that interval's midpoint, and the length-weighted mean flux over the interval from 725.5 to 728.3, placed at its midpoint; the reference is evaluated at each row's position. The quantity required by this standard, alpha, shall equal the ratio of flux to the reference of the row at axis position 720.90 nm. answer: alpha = 1.02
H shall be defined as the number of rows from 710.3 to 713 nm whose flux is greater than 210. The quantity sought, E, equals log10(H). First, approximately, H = 2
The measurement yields 0.30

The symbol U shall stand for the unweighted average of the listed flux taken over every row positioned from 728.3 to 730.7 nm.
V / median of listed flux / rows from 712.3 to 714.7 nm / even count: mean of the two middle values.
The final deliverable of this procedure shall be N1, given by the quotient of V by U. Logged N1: 1.10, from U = 204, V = 224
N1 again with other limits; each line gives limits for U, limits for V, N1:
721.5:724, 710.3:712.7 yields 1.06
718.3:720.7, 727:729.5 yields 0.91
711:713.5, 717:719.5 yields 1.06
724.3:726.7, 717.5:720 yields 1.03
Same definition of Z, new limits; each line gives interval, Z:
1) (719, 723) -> 722.90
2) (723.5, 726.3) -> 726.10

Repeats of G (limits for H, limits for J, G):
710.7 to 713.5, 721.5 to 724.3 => 0.25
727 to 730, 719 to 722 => 1.00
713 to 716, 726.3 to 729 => 0.00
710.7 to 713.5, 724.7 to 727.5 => 0.36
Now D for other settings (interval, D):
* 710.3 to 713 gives 710.50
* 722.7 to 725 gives 724.50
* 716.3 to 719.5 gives 716.50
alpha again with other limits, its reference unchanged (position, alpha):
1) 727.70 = 1.03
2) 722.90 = 0.89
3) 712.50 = 1.01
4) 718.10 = 1.07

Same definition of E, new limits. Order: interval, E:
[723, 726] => 0.60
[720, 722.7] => 0.30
